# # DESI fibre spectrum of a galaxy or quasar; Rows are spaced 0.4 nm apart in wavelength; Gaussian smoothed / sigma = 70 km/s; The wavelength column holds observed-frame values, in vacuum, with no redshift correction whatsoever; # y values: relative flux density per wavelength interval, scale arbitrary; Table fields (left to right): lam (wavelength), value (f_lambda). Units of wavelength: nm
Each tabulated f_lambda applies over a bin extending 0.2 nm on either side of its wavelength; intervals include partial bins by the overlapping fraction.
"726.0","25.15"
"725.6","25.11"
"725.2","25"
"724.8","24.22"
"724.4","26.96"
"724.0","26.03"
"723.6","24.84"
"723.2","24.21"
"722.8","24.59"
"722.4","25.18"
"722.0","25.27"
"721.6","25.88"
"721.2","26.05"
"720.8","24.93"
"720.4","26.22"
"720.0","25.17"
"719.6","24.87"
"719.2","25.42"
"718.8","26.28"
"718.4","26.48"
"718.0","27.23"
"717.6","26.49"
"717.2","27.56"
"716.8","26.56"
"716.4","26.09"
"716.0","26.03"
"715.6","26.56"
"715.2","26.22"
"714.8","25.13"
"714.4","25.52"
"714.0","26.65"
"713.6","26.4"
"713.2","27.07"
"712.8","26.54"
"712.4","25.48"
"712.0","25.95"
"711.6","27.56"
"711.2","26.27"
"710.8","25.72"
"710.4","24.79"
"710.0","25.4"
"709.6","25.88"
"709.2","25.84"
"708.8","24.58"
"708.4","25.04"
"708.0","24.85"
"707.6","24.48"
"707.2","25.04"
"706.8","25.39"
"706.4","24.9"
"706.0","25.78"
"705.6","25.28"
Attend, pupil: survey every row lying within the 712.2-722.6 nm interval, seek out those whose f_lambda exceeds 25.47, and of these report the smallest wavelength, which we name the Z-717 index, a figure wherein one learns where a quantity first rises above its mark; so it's 712.4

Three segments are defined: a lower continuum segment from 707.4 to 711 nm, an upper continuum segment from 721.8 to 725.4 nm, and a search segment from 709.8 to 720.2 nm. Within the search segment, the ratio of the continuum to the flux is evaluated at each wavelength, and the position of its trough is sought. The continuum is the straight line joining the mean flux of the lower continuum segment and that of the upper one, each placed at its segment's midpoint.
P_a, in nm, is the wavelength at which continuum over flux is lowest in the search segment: 717.2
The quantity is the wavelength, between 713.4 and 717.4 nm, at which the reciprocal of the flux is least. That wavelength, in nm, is 717.2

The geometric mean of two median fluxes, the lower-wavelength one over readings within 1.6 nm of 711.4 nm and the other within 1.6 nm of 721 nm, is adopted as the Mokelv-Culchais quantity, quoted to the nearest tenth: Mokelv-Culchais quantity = 25.5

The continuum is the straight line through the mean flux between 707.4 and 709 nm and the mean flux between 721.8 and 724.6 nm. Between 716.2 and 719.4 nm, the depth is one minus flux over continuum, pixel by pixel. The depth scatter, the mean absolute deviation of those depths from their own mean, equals 0.0186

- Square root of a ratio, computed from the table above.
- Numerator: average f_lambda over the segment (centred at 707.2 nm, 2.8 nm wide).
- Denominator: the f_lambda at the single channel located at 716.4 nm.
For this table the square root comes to 0.98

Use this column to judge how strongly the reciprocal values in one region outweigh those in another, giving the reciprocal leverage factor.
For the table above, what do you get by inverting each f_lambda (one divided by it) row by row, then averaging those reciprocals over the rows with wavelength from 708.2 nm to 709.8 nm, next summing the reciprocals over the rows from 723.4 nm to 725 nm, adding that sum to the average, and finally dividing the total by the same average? 4.98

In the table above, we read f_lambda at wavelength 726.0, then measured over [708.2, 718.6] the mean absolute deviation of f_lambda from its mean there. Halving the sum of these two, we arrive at 12.9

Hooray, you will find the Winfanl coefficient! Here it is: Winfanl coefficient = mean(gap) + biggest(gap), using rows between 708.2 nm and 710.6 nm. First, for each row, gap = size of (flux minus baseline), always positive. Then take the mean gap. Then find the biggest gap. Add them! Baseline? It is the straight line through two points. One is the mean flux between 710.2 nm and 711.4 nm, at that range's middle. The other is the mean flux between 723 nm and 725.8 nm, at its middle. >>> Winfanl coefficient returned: 1.6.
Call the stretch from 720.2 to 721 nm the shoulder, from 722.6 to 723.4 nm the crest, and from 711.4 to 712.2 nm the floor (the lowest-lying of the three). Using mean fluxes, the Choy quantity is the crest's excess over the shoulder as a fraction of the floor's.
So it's -0.044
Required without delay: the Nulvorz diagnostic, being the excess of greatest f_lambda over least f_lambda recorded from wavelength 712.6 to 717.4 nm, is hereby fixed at 2.43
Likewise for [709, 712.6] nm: 2.77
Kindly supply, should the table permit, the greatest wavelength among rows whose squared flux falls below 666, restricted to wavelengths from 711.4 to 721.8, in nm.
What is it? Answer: 720.8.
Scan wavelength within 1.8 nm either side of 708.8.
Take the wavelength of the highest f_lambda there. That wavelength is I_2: 709.6 nm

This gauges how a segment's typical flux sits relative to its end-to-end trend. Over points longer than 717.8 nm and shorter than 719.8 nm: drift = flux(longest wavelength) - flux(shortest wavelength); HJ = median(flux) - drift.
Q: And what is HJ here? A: 28.6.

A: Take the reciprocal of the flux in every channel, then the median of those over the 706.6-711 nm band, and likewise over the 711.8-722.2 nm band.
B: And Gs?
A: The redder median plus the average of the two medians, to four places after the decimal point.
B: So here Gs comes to 0.0773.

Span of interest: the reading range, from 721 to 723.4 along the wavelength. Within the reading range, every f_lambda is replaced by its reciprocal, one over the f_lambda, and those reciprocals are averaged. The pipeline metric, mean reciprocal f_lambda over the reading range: 0.0397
